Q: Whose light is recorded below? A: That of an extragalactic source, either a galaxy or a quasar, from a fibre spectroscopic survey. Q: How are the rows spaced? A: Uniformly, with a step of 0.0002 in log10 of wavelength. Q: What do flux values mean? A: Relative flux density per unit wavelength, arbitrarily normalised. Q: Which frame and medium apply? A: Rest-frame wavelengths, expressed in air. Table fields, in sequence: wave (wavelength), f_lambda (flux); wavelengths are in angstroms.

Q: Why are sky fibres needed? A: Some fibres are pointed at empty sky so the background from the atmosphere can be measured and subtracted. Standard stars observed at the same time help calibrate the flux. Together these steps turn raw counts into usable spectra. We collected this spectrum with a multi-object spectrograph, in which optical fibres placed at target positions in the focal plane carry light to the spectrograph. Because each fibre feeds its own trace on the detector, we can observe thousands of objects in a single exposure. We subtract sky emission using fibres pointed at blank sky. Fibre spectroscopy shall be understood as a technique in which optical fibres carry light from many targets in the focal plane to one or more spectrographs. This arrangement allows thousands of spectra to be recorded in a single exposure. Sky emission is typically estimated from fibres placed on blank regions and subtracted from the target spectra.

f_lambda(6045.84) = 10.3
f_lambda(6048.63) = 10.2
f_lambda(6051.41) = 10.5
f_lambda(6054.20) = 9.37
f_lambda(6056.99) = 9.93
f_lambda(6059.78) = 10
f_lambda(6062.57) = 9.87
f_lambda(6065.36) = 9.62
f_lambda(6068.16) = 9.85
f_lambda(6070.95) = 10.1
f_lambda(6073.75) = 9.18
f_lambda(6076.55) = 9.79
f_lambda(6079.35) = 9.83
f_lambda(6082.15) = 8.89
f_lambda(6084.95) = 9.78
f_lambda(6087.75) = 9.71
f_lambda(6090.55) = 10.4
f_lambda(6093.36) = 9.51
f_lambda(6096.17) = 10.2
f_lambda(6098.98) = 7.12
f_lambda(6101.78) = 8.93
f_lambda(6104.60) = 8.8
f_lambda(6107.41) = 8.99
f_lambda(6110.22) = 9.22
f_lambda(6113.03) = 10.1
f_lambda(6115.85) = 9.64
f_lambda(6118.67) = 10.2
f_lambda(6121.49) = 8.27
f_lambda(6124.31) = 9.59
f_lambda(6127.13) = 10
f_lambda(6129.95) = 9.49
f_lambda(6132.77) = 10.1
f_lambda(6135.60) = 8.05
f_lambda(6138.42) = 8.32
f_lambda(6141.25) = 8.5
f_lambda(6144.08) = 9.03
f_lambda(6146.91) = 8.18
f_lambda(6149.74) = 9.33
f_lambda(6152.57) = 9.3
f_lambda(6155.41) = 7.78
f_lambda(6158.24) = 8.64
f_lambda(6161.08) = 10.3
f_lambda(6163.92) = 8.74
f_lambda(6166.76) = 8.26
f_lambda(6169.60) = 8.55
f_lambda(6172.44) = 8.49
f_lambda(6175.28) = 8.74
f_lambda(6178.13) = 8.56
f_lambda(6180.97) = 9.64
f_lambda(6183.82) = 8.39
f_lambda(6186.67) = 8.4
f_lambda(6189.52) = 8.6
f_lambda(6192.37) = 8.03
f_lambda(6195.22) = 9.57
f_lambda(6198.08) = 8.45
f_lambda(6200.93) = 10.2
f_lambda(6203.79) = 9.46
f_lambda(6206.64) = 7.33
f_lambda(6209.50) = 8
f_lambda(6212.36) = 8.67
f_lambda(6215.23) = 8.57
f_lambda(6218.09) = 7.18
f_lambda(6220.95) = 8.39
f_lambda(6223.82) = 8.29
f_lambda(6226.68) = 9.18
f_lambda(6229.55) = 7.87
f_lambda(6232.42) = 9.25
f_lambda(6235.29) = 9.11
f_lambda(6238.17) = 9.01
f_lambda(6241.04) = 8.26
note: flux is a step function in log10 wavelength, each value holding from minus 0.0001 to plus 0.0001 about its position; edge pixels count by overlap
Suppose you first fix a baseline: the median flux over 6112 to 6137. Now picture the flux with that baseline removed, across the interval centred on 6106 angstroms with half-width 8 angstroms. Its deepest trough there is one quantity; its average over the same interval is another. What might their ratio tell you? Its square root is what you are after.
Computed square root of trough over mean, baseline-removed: 1.8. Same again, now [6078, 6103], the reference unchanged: 3.1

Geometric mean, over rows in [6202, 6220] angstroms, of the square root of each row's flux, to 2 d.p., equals 2.86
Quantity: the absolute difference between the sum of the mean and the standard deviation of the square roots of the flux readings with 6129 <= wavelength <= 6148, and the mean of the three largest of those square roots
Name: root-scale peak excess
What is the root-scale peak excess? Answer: 0.005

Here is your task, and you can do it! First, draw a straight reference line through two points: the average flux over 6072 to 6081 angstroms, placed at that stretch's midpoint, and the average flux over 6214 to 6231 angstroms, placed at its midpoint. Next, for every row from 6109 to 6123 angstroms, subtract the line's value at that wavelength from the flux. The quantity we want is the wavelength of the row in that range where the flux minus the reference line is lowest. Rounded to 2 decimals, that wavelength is 6121.49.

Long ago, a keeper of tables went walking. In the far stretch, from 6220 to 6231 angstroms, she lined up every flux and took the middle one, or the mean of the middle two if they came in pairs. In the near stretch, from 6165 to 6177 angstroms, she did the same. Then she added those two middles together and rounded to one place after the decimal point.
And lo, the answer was 16.9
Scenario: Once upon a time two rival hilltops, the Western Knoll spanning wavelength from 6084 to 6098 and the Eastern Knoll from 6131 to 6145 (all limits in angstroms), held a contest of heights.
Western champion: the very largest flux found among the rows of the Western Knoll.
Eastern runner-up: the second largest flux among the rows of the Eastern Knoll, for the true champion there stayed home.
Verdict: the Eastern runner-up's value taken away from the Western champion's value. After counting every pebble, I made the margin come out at 1.37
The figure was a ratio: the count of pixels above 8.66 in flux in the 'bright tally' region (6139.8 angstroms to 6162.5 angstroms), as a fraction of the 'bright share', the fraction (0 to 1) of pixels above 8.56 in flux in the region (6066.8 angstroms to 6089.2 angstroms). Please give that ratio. 4.0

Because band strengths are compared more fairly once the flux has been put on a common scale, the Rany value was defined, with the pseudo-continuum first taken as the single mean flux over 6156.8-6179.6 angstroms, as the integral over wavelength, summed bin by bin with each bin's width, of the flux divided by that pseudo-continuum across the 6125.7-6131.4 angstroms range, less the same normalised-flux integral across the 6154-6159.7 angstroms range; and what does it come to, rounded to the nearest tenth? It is 1.0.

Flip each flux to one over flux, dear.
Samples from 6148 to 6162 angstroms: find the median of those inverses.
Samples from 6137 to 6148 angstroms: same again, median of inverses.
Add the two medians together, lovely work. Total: 0.226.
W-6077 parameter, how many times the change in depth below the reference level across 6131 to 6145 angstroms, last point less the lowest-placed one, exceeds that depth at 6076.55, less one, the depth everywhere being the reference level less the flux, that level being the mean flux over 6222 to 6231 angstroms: -1.8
